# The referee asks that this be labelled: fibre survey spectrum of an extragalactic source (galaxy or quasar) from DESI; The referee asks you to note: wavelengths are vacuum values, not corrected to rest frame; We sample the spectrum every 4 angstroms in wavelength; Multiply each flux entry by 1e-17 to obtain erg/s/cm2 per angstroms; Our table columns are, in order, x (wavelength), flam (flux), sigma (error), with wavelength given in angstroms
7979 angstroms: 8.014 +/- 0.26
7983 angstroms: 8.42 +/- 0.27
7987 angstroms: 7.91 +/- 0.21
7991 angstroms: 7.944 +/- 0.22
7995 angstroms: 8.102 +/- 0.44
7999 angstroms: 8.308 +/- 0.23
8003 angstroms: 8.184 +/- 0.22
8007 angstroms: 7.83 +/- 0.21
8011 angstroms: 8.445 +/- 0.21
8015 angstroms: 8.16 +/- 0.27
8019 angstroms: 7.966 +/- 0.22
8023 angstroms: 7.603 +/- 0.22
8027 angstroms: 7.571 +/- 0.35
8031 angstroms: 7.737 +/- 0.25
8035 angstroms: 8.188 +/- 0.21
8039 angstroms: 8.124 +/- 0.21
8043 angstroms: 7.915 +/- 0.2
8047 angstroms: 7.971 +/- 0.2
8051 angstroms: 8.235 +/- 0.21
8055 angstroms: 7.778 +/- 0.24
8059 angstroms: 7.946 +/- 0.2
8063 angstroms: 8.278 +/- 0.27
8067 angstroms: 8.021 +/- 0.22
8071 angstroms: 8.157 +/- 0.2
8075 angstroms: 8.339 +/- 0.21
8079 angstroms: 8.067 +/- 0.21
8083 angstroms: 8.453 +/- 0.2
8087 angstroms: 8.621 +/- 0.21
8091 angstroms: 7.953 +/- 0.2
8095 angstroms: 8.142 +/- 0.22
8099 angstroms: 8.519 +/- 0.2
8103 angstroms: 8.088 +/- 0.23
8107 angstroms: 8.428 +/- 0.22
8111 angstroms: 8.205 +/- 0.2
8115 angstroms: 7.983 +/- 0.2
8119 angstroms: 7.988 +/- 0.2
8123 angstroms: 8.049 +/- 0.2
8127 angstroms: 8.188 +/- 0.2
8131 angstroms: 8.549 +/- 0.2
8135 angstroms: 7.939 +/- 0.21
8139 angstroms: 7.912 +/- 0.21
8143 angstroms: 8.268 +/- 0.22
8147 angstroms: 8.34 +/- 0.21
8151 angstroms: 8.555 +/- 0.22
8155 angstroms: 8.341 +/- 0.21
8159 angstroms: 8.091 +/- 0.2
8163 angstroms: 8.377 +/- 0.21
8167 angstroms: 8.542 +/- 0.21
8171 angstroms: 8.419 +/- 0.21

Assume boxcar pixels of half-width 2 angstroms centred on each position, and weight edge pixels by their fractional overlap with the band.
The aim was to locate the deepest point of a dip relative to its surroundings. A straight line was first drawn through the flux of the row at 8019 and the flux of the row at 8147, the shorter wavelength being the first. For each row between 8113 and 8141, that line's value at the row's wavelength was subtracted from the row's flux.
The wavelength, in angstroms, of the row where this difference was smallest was 8139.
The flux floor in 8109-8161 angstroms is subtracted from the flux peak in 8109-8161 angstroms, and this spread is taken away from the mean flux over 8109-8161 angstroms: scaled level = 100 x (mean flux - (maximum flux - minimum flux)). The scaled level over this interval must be 754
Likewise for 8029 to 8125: 725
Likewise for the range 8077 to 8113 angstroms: 761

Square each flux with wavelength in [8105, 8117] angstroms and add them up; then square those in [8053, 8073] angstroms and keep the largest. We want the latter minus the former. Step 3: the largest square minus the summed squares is -134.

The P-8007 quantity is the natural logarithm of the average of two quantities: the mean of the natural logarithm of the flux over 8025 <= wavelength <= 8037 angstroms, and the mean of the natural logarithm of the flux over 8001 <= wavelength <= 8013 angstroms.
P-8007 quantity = 0.731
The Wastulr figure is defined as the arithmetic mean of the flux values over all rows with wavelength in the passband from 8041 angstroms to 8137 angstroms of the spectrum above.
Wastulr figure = 8.16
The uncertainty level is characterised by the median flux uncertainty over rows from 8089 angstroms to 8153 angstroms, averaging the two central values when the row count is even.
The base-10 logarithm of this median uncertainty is -0.688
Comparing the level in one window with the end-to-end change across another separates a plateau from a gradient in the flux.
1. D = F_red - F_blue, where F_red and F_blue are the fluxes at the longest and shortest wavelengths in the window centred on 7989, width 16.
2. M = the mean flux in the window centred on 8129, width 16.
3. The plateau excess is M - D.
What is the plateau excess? 8.50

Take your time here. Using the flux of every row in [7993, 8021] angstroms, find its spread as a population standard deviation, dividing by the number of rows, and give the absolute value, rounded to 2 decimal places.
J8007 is 0.19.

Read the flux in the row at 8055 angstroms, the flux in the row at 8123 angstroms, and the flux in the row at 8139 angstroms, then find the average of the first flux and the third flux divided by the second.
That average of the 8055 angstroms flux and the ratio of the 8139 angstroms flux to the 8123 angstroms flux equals 4.38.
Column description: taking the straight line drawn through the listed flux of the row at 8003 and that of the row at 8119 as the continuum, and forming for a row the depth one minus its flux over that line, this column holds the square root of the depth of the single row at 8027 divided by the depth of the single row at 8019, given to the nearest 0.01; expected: 1.73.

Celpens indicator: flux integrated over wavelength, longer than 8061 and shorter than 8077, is 131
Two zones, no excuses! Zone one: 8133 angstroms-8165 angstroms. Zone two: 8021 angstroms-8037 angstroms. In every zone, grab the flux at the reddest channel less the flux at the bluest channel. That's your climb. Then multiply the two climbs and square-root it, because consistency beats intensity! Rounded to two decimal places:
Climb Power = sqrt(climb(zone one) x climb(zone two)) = 0.51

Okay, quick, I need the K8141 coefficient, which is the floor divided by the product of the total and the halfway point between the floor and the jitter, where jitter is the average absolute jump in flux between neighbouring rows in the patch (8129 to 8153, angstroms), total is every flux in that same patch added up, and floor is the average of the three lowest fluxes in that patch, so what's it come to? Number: 0.0391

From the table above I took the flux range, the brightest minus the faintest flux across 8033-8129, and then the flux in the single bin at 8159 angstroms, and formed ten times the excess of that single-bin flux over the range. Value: 72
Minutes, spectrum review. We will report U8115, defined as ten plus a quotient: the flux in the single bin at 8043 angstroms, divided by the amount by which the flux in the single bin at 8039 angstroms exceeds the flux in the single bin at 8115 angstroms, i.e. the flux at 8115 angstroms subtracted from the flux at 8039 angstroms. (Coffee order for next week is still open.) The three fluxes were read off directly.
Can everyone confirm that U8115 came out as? 66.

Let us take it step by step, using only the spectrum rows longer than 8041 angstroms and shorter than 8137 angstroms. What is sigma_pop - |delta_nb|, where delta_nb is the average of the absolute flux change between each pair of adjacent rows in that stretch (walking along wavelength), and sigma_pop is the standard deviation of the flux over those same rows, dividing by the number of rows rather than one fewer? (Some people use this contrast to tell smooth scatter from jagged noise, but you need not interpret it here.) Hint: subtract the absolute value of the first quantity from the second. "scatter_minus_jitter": -0.05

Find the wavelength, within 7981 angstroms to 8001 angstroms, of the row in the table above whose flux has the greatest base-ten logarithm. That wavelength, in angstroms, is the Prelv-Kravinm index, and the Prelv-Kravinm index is 7983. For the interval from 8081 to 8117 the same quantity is 8087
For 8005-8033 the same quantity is 8011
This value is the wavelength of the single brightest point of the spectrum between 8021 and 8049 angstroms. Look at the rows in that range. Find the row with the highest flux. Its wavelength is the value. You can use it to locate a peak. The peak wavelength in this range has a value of 8035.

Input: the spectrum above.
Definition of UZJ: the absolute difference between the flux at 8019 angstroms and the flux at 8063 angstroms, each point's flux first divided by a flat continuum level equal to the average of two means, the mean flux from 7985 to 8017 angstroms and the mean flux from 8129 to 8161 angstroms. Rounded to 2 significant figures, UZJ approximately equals 0.038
